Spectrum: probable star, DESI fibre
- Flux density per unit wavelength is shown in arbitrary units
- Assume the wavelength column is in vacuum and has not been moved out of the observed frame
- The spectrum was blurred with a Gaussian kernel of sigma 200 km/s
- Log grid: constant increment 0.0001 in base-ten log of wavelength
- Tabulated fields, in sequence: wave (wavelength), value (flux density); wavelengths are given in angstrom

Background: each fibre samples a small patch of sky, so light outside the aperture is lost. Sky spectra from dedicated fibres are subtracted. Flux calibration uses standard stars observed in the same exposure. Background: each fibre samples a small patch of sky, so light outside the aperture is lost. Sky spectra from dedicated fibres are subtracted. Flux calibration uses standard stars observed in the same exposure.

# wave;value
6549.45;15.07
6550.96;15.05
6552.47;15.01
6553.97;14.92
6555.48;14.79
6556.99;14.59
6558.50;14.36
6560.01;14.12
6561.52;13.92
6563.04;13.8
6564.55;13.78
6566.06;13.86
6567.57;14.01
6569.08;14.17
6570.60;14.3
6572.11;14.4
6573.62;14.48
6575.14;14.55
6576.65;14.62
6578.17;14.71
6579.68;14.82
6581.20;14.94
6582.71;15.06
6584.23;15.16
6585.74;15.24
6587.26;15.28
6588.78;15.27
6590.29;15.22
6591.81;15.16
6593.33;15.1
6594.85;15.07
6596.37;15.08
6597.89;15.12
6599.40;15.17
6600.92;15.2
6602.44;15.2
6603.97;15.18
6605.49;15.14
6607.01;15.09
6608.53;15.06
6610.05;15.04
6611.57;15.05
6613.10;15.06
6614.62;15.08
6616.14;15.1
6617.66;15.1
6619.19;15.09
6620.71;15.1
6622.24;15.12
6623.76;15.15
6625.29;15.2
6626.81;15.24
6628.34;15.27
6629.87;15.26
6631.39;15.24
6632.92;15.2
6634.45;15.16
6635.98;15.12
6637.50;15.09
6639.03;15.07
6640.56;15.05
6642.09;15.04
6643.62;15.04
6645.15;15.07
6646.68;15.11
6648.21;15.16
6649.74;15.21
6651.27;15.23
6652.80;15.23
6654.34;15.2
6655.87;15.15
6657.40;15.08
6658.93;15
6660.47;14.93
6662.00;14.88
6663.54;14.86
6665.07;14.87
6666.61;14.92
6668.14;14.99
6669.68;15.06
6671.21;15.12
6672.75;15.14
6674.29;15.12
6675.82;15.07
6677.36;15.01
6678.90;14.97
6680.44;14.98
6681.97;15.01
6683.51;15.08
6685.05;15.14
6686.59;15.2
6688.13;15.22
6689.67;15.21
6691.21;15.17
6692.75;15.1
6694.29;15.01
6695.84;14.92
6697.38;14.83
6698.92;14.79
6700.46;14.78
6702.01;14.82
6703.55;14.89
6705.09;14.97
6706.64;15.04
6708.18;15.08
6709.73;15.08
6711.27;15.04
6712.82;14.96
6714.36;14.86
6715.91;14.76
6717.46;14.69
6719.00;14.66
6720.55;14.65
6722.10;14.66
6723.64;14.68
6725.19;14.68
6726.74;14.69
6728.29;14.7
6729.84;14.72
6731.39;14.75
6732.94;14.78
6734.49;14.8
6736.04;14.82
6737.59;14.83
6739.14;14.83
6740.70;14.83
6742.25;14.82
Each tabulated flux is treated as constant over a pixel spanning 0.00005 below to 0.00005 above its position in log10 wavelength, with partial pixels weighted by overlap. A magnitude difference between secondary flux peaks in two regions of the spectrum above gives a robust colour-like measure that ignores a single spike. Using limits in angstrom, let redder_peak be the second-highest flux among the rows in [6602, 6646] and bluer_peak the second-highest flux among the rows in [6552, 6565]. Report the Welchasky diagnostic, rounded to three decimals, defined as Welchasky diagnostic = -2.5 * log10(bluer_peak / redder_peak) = 0.024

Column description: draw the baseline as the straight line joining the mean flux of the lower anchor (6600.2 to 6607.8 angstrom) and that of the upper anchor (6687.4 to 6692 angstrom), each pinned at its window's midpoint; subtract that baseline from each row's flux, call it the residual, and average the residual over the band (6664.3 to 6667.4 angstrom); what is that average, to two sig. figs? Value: -0.29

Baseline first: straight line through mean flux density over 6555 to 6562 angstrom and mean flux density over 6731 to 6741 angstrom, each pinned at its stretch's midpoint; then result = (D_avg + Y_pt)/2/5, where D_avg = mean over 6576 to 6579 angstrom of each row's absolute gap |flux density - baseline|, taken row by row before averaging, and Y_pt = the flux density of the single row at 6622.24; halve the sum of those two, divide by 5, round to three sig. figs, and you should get 1.54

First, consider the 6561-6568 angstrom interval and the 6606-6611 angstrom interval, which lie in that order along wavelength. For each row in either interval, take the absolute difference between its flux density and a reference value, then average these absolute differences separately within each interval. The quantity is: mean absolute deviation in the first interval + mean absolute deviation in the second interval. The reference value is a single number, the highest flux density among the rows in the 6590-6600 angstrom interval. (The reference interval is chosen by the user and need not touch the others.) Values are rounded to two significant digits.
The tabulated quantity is 1.5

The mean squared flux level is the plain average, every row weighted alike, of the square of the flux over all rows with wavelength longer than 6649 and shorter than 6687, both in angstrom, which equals 227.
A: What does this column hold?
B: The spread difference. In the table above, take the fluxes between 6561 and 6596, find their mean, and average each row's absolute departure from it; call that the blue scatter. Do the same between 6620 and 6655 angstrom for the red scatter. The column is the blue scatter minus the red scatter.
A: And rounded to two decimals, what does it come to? 0.39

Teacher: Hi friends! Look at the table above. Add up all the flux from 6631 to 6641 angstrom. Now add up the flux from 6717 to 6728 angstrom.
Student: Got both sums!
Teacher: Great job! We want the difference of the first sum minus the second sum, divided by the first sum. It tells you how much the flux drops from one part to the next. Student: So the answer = 0.030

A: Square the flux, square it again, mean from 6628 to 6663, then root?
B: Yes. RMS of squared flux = 229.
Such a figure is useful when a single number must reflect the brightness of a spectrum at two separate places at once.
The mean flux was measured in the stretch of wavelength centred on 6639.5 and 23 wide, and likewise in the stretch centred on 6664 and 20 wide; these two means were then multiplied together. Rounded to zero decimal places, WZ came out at 227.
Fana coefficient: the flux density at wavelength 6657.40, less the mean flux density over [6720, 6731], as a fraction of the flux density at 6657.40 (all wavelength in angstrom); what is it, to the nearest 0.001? 0.026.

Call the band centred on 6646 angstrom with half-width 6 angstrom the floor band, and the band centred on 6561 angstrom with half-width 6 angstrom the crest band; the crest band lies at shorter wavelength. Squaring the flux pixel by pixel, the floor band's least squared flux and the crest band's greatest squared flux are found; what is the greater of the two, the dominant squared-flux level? 226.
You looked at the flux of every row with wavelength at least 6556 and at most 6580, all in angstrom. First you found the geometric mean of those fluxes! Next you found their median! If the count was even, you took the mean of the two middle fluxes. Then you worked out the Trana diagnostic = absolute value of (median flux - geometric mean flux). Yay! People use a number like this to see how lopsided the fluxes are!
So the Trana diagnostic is 0.053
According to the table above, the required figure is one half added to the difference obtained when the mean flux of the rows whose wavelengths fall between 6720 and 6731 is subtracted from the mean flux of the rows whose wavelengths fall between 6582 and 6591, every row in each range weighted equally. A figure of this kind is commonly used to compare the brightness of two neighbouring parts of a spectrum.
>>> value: 1.0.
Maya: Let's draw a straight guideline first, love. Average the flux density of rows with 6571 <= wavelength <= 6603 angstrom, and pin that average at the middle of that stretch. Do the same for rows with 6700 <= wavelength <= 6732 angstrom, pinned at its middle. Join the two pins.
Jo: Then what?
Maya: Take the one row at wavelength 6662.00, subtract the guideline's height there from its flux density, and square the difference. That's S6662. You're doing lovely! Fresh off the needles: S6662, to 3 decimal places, 0.000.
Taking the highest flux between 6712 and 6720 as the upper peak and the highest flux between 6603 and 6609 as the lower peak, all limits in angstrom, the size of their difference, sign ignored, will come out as 0.22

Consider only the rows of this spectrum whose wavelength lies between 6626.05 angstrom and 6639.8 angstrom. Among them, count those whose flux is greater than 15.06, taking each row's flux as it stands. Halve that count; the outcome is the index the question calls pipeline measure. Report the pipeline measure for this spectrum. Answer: 4.5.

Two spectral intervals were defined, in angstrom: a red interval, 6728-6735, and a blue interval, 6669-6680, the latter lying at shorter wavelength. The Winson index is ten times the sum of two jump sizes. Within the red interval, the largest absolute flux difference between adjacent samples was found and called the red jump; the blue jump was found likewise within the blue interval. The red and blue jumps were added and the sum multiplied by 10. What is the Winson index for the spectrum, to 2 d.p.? 0.90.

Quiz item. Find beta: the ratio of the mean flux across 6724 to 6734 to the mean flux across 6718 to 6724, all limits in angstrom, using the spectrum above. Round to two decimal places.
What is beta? 1.00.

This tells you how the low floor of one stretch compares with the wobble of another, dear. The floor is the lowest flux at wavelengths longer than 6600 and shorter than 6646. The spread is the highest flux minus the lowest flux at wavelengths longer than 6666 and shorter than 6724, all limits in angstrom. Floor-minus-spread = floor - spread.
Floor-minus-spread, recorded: 14.5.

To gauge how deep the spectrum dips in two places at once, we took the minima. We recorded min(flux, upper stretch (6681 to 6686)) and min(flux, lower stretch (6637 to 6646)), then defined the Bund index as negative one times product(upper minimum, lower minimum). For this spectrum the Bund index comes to -225.8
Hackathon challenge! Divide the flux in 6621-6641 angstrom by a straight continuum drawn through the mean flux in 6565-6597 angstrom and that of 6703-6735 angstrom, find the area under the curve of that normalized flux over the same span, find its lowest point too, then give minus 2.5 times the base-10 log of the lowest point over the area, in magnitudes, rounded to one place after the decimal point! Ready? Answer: 3.3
